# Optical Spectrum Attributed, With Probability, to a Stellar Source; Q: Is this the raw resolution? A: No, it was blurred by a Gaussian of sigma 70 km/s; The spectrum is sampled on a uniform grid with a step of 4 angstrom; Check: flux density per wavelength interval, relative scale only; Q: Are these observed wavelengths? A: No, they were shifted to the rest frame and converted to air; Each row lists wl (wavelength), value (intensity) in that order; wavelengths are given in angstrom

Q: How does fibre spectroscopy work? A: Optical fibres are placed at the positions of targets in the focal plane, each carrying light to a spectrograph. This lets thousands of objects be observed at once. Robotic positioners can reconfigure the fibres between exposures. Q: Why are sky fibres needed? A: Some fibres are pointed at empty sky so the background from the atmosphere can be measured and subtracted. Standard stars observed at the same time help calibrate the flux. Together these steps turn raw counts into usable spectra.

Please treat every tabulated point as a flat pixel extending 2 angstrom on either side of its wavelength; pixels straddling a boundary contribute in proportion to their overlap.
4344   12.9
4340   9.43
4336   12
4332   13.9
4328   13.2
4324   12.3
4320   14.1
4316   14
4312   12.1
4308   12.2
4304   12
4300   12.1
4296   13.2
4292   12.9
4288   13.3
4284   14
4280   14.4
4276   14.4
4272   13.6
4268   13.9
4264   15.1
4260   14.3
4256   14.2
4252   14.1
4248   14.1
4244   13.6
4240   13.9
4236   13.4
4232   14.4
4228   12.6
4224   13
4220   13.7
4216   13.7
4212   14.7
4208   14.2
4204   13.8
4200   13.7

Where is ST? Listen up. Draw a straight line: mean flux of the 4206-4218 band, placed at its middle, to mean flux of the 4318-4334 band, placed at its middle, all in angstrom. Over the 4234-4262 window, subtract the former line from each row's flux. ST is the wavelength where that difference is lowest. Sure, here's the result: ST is 4236 angstrom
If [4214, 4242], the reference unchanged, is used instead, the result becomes 4228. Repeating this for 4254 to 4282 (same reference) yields 4272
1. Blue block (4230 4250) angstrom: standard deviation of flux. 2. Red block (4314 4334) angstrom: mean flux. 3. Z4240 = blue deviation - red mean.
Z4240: -13.1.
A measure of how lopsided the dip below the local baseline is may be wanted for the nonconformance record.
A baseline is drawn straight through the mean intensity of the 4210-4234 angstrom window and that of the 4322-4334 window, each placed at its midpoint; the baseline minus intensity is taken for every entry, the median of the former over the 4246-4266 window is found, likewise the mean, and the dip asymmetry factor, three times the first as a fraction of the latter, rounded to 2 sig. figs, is 2.4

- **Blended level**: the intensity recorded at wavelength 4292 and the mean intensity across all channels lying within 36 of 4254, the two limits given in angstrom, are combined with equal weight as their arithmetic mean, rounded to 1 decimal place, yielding 13.4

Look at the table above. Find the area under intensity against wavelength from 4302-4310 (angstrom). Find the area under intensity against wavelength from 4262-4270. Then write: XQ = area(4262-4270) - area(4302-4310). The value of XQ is 19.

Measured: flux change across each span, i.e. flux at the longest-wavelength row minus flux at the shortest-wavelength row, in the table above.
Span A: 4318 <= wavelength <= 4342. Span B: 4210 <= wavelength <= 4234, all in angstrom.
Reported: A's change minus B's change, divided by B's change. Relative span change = 15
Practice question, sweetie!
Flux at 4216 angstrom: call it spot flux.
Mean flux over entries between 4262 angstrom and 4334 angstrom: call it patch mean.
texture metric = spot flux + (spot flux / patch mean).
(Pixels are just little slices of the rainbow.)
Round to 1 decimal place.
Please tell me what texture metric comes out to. 14.7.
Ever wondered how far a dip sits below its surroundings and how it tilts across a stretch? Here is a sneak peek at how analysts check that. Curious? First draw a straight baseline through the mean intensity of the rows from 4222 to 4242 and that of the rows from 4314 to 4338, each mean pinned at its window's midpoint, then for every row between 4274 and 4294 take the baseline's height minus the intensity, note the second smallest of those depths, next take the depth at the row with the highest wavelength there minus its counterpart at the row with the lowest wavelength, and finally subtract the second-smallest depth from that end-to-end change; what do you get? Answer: 2.5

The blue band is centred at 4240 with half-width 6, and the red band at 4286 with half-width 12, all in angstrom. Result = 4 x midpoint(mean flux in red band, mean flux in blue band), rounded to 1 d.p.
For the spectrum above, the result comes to 54.7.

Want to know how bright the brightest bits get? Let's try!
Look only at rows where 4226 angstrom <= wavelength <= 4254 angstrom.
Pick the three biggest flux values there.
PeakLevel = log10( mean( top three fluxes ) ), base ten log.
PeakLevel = 1.15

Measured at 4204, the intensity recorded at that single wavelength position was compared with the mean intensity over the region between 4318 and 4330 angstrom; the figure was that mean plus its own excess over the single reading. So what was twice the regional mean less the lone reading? 12.6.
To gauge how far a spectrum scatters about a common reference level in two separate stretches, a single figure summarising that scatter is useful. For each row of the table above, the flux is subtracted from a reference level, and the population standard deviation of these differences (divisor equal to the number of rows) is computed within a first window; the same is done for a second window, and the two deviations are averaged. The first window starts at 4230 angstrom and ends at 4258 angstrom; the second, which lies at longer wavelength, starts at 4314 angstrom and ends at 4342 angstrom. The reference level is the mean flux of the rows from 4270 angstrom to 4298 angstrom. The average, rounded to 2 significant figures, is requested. 0.93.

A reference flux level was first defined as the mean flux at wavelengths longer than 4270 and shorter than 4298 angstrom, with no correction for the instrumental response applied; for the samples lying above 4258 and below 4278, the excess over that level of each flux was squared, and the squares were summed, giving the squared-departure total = 2.9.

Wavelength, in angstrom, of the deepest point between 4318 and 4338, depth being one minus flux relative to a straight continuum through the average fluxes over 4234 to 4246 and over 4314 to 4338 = 4336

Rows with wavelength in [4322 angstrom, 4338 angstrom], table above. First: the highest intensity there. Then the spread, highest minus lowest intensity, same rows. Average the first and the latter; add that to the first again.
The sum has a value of 21.8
